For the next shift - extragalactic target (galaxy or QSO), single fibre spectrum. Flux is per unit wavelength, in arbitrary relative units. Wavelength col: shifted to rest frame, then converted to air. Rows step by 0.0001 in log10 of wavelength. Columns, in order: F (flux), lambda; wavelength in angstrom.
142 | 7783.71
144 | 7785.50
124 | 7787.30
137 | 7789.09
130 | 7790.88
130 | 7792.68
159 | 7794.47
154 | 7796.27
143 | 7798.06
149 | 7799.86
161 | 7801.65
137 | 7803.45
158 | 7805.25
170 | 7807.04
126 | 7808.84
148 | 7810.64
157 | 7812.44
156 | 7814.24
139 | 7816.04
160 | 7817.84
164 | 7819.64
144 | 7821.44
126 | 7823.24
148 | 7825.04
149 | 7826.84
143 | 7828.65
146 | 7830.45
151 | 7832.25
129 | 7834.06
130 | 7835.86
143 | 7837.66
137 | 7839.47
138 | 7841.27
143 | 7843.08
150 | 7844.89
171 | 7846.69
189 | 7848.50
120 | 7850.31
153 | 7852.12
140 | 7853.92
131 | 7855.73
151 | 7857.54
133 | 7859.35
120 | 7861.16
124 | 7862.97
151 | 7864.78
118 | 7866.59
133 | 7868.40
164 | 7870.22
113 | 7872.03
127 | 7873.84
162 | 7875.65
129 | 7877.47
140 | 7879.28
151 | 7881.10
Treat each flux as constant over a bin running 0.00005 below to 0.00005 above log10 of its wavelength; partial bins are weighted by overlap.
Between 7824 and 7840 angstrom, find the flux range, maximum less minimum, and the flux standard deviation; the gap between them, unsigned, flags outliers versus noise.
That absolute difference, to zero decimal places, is 14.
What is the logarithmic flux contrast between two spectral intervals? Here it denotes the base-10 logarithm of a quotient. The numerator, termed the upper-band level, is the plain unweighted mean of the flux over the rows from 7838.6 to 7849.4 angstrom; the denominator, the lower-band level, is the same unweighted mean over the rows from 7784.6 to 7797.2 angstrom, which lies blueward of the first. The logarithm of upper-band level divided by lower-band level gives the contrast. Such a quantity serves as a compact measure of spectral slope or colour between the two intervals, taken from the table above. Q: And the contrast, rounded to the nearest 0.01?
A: 0.04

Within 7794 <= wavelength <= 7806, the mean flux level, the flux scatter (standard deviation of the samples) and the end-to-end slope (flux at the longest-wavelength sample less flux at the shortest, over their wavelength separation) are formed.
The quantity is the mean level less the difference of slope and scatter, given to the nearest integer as 160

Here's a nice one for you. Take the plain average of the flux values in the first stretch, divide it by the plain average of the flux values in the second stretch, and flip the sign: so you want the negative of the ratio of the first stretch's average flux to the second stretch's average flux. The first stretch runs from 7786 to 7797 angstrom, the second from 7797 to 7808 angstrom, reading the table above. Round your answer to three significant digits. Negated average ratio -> -0.908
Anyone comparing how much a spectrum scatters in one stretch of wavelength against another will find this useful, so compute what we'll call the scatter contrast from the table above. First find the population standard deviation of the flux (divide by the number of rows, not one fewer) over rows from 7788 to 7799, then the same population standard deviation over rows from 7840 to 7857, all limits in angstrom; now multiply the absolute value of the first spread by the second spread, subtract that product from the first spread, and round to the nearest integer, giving -209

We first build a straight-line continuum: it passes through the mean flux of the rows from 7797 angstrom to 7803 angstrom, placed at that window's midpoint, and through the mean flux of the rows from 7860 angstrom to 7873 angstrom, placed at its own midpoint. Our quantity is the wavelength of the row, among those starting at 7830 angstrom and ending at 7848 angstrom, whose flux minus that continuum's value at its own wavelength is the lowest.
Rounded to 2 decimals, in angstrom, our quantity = 7834.06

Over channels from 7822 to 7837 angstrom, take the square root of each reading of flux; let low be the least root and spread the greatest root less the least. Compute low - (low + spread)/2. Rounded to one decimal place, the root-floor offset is 5.1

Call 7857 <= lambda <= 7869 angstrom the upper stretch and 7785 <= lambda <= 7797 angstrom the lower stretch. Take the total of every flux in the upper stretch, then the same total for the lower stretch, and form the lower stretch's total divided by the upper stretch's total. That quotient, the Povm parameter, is 1.05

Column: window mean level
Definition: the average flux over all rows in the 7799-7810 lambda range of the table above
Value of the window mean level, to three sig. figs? 150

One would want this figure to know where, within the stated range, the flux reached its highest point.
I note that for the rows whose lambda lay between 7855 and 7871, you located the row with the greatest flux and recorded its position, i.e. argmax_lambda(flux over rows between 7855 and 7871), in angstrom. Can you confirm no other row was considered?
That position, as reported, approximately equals 7870.22 angstrom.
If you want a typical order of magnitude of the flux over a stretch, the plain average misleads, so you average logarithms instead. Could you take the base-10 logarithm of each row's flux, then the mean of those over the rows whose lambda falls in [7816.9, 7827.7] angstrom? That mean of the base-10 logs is 2.17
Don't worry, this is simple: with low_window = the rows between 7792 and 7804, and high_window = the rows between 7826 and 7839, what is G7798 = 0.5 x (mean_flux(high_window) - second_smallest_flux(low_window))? 2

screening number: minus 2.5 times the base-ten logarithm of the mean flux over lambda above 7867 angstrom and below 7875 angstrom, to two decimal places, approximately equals -5.32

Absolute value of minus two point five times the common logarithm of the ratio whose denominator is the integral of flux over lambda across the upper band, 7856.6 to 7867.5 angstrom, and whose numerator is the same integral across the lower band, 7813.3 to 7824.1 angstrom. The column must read 0.11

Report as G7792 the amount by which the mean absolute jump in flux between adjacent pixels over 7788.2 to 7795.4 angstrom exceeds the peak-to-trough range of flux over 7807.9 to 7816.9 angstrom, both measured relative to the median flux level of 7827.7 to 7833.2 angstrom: -19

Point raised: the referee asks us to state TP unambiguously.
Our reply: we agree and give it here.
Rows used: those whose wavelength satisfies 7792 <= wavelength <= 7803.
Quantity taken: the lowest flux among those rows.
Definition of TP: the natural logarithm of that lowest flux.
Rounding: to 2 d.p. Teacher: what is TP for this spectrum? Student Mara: 4.87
